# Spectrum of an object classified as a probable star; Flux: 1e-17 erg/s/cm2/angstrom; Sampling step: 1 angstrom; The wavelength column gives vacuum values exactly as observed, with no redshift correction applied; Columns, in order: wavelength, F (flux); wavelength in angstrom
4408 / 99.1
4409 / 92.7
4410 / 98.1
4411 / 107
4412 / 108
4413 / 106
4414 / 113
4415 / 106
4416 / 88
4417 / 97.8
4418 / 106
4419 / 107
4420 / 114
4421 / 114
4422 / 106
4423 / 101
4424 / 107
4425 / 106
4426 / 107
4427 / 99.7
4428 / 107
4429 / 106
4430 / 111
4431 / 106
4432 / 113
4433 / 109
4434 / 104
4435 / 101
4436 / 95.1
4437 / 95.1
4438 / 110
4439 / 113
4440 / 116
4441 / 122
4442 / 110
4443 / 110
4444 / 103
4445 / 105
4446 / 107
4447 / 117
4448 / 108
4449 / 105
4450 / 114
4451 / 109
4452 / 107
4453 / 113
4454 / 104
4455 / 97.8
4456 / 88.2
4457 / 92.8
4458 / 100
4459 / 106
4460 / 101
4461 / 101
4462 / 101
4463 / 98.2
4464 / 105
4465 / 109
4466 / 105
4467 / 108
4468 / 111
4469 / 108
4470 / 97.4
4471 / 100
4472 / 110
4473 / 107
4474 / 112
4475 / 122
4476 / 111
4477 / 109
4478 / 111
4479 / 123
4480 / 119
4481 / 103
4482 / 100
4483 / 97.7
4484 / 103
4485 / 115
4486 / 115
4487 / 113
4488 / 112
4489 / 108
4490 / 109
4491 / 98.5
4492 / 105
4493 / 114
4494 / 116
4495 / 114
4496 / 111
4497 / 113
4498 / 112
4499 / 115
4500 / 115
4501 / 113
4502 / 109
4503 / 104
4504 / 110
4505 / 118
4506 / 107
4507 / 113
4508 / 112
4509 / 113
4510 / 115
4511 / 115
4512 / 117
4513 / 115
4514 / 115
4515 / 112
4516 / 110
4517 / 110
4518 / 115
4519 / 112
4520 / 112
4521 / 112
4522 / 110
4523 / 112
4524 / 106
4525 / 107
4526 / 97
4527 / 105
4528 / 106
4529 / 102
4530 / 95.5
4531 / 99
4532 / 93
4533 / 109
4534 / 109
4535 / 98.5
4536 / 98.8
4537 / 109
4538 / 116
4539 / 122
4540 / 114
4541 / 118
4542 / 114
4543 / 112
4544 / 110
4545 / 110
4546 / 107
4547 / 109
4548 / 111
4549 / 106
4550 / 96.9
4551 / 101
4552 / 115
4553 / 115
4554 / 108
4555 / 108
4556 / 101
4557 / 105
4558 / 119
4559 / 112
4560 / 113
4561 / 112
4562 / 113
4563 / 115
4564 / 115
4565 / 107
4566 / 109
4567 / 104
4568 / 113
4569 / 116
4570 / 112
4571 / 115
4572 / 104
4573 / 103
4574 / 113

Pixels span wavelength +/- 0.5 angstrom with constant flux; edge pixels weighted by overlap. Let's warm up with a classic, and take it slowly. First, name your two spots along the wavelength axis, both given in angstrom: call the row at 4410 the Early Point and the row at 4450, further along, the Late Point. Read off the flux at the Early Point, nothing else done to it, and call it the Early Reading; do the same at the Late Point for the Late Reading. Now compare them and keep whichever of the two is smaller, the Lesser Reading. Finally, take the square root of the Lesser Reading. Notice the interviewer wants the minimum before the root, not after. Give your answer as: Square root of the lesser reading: 9.9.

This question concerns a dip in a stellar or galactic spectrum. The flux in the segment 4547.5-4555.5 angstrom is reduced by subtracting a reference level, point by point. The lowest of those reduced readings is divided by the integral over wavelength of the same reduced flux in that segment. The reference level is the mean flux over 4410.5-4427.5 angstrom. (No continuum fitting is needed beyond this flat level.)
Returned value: -0.51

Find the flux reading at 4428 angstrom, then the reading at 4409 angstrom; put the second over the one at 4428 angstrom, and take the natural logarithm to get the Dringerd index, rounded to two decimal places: -0.14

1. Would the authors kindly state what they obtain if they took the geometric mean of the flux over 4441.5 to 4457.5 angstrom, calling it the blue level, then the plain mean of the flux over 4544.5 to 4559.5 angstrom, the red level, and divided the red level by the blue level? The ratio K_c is 1.03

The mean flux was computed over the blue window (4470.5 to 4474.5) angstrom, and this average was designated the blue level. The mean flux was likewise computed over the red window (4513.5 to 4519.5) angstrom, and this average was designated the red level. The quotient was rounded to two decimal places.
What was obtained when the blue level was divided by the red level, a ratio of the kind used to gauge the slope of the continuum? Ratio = 0.95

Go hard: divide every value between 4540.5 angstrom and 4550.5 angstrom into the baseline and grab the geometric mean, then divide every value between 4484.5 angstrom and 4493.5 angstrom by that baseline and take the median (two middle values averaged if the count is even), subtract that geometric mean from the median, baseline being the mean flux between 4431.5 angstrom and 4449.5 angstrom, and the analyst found 0.05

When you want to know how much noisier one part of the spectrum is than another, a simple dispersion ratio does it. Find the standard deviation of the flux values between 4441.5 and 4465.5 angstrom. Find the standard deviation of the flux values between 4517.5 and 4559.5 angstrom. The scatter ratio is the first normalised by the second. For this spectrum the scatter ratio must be 1.0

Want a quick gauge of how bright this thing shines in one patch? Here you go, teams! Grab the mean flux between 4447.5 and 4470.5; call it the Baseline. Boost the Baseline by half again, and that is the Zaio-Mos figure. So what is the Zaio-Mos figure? 156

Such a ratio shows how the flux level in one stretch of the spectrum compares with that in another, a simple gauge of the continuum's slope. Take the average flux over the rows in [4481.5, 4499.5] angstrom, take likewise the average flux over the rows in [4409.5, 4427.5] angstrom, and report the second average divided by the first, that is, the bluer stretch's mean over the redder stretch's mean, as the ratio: 0.96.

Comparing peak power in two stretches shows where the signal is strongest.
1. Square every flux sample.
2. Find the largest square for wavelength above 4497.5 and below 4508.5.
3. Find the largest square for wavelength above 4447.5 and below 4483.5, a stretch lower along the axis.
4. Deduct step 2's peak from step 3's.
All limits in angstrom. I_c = 1205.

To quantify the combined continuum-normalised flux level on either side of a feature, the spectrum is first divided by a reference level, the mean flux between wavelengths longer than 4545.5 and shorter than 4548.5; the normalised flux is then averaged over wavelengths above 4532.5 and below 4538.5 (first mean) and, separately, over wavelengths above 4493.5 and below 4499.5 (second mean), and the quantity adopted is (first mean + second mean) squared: 4.08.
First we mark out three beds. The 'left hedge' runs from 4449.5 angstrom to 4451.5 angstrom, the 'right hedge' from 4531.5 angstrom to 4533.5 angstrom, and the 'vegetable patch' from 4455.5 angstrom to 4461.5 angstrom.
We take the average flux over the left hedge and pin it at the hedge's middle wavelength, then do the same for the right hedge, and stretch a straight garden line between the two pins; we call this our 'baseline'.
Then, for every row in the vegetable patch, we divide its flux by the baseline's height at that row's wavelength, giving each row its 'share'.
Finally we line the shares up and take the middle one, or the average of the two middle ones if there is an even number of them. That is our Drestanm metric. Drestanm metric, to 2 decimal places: 0.91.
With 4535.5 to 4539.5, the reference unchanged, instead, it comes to 1.12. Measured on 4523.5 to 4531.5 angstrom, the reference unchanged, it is 1.02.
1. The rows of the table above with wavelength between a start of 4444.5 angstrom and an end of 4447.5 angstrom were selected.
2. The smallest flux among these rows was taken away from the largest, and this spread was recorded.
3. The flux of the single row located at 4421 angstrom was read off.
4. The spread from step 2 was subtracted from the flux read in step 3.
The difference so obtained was 102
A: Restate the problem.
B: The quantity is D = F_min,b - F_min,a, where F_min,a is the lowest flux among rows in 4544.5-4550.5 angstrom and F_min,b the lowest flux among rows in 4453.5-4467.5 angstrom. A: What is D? -9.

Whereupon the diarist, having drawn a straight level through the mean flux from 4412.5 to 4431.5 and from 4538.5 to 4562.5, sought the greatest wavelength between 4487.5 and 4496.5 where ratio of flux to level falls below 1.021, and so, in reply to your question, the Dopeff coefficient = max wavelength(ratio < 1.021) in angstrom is 4492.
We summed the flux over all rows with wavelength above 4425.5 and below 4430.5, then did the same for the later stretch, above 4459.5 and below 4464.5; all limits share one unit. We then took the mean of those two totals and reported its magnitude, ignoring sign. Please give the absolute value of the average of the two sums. 518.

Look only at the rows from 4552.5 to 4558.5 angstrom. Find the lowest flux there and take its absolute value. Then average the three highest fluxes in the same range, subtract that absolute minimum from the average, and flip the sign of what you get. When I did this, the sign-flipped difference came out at -13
